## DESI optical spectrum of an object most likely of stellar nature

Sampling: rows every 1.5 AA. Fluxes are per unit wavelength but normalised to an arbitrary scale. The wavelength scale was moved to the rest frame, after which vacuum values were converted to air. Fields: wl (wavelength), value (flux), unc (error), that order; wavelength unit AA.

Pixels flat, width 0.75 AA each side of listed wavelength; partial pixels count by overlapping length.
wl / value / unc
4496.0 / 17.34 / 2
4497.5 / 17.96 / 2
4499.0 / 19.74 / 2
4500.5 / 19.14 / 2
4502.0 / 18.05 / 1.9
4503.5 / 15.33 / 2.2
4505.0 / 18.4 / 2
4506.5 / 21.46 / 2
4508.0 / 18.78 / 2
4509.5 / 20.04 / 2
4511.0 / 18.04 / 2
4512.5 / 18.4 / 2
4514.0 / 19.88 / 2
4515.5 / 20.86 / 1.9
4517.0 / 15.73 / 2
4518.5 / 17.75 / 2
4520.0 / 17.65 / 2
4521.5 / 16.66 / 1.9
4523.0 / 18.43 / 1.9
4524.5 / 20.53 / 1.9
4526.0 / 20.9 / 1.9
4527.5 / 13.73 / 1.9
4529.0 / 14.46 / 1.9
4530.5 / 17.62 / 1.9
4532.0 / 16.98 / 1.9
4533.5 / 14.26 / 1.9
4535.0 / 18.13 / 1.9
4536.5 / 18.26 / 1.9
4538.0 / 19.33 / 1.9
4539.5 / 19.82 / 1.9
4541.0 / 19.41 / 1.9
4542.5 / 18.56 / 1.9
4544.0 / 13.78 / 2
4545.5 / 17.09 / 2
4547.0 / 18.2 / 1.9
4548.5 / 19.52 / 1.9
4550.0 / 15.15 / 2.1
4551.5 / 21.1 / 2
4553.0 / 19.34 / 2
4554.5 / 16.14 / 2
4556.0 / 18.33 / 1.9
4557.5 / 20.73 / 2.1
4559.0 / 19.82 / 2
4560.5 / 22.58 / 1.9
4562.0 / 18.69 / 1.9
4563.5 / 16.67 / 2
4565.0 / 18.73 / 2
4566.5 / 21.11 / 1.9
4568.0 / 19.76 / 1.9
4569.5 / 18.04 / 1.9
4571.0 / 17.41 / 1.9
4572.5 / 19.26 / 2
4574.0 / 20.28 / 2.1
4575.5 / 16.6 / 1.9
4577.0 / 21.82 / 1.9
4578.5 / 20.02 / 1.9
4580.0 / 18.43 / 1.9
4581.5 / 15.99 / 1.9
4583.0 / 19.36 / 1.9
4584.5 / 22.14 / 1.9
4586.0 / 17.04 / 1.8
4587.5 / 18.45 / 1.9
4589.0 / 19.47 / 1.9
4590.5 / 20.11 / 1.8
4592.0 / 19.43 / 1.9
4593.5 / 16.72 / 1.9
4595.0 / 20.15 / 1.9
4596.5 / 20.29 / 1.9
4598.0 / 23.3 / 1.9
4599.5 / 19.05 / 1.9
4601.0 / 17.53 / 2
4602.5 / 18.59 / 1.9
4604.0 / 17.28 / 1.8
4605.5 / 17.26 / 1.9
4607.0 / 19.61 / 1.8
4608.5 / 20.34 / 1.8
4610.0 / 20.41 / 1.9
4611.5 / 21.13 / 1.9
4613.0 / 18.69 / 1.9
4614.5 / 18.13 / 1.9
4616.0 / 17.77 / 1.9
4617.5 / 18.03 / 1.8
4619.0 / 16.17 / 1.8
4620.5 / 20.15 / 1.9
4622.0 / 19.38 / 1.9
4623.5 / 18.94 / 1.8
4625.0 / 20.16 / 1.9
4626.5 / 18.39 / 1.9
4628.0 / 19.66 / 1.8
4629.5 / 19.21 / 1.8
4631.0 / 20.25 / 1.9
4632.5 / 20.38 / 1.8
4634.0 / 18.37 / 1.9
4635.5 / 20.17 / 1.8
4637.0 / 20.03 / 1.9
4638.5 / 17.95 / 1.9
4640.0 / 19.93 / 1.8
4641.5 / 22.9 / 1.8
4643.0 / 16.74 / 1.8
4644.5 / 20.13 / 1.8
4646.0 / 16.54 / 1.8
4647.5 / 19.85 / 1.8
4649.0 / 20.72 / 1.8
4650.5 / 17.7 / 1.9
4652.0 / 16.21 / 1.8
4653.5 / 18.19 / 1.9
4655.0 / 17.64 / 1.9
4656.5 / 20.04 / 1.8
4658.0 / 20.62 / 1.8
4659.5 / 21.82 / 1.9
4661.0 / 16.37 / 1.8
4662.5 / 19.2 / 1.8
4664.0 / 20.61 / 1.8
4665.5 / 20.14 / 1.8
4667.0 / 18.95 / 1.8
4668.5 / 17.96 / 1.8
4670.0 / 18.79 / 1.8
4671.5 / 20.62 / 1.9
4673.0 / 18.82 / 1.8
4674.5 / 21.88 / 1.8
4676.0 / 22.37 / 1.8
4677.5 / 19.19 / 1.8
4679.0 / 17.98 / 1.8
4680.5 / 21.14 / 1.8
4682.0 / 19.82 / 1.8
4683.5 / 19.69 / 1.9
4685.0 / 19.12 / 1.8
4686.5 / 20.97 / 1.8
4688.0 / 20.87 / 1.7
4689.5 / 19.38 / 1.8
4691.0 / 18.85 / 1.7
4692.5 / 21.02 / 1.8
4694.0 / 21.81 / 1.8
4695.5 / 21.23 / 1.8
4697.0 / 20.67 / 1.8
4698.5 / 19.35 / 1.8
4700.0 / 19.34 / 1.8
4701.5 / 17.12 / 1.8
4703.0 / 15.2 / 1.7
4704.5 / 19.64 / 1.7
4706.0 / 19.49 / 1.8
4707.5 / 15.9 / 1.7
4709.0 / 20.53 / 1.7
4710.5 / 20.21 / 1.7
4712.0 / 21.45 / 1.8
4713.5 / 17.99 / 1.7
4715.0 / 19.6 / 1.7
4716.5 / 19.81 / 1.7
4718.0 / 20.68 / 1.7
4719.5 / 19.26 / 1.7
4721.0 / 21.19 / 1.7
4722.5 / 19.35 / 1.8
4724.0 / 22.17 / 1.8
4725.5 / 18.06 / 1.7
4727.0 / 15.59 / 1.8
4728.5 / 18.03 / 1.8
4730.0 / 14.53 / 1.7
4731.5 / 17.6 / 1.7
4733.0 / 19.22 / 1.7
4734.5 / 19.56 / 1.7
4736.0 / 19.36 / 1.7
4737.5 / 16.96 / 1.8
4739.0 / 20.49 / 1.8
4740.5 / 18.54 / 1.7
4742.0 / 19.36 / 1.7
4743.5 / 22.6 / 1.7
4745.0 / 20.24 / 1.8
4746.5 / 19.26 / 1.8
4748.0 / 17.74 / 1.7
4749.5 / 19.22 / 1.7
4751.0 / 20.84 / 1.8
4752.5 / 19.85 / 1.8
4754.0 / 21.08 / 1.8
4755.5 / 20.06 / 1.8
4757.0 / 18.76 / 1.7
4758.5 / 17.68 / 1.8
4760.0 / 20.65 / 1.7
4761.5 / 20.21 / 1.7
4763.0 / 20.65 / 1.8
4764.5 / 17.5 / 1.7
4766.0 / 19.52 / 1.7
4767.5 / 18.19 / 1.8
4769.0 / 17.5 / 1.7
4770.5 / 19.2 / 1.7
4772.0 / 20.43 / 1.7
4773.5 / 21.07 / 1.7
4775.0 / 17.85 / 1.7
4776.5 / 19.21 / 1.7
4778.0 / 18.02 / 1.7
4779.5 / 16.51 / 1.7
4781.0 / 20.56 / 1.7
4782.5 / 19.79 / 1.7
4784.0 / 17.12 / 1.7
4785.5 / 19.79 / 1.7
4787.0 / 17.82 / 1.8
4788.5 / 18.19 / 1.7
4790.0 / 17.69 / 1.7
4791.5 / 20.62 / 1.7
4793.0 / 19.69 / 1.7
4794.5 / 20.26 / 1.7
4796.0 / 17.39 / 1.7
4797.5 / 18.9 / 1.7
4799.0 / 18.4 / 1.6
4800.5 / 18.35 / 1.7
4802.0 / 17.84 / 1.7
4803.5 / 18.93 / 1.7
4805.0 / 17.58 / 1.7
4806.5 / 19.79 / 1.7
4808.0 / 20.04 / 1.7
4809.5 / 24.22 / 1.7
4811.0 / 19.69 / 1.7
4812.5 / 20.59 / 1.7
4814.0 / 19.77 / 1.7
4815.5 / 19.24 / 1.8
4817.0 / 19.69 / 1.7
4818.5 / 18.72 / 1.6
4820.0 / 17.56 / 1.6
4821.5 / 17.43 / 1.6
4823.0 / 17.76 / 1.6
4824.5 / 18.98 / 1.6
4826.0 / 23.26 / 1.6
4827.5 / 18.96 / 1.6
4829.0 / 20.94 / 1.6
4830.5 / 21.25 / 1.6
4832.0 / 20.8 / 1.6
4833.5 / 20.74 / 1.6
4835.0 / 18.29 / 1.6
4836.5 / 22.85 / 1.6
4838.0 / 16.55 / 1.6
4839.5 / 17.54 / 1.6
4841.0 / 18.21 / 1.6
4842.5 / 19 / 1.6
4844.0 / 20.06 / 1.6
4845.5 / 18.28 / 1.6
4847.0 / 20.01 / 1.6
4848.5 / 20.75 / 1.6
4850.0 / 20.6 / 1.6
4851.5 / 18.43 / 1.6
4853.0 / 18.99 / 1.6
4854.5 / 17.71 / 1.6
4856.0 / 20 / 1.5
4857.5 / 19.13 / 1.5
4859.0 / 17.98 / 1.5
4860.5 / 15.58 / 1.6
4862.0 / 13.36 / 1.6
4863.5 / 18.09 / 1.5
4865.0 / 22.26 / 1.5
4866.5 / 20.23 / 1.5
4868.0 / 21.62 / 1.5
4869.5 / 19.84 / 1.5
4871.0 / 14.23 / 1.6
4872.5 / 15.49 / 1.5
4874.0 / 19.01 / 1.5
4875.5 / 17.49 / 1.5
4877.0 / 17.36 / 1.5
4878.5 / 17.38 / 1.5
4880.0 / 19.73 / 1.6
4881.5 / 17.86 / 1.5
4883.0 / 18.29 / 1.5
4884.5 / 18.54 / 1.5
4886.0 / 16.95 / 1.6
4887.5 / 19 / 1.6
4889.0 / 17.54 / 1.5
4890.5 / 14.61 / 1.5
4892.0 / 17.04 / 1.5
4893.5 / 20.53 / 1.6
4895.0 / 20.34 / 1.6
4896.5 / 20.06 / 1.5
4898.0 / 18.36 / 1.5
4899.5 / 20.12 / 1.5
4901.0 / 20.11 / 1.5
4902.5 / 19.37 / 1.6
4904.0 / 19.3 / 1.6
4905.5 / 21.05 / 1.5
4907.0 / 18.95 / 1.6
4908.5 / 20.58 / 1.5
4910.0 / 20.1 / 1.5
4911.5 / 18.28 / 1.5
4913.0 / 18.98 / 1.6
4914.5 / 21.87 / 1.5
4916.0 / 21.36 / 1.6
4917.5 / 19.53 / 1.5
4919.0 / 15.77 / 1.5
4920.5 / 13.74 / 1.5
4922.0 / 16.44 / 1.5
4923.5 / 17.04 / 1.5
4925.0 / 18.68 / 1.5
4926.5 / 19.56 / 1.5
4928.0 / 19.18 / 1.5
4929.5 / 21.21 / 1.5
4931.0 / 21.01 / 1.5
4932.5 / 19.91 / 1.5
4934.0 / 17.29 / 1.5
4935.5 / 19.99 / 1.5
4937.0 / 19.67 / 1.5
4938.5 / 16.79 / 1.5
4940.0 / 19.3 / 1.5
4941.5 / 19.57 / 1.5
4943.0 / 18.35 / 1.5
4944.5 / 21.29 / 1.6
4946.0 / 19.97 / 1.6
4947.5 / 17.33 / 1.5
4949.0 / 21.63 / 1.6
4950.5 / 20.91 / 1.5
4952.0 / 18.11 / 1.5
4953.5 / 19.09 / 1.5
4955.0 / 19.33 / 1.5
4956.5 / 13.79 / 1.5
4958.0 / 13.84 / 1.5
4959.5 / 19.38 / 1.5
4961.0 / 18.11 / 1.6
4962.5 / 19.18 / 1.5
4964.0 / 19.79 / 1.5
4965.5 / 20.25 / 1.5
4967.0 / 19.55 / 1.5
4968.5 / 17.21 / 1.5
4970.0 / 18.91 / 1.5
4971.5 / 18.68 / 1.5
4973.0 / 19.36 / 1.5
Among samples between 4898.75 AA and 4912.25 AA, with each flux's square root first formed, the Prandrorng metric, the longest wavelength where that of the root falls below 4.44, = 4911.5 AA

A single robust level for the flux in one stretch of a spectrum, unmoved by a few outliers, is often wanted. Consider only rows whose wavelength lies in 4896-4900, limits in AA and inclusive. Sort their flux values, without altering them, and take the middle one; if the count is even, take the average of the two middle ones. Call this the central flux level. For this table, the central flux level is 20.1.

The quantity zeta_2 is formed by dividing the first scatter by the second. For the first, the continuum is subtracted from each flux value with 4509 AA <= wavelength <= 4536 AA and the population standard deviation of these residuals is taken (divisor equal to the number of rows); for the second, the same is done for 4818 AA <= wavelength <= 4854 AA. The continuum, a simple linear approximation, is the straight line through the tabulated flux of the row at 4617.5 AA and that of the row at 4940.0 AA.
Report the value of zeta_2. 1.3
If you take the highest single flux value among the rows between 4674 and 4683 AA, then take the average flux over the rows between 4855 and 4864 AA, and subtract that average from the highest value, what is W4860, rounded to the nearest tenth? 5.0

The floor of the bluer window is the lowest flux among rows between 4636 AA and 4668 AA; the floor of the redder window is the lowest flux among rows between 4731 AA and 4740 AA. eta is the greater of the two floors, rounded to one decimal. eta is 17.0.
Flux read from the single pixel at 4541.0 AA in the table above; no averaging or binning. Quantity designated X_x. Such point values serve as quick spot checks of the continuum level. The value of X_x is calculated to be 19.41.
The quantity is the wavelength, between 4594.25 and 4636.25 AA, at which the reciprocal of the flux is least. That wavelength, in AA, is 4598.0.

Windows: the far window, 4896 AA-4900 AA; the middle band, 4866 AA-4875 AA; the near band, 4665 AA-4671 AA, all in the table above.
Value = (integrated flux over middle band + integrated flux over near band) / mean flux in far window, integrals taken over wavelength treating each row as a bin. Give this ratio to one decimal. 14.3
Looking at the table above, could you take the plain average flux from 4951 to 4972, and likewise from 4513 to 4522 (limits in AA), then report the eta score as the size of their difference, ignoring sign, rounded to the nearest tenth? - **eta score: 0.1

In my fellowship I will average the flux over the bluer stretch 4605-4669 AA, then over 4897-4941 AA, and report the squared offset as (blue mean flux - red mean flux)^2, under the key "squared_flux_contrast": 0.0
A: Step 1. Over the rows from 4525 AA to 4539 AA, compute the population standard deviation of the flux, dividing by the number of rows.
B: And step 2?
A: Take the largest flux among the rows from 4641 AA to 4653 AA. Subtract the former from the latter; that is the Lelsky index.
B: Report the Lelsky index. 20.6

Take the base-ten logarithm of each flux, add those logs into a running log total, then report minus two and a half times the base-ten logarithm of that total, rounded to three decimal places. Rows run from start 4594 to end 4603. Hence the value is -2.226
